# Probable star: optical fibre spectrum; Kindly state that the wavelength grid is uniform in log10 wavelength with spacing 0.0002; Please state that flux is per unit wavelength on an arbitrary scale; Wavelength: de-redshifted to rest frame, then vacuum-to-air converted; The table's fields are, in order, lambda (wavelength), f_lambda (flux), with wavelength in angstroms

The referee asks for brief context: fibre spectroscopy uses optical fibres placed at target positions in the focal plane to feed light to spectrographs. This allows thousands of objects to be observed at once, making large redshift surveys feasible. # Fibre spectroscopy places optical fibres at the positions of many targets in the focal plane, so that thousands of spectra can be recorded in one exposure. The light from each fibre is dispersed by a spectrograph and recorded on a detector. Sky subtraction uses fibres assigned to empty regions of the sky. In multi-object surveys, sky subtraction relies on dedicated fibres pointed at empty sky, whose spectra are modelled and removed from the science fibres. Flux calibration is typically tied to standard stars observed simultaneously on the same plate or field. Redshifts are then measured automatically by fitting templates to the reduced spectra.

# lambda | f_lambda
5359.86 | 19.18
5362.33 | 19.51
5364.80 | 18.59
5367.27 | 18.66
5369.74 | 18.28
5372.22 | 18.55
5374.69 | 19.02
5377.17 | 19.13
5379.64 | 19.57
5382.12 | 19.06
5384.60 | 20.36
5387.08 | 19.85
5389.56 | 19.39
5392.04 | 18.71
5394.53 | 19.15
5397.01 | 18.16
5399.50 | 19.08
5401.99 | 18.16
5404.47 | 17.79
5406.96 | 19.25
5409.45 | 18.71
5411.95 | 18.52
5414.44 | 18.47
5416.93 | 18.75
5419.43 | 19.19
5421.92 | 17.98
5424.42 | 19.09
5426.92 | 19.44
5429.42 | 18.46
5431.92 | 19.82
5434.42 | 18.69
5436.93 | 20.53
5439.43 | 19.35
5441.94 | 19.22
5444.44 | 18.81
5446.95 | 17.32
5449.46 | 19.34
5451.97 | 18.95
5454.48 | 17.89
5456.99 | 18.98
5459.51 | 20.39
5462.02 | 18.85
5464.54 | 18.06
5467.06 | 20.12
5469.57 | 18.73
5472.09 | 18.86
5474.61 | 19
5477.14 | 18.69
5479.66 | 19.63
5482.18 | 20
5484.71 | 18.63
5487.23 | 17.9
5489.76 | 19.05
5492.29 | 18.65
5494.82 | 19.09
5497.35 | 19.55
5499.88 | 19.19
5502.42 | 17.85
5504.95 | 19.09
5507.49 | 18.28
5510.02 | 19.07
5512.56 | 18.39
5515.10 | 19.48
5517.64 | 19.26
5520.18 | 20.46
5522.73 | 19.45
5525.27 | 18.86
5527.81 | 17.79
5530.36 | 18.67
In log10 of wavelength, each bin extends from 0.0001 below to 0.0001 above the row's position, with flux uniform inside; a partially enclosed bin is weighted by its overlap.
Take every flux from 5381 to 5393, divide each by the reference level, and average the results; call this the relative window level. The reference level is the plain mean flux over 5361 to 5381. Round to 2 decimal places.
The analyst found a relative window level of 1.03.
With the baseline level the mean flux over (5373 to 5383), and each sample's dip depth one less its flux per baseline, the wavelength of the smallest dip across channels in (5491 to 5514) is 5497.35 angstroms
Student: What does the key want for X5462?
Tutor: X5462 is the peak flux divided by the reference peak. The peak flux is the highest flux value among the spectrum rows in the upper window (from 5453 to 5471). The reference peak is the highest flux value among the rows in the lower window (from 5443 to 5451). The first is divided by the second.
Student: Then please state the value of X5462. 1.05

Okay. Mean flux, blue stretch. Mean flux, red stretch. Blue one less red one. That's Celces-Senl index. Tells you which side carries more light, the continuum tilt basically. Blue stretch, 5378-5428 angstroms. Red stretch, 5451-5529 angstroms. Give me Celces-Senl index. -0.04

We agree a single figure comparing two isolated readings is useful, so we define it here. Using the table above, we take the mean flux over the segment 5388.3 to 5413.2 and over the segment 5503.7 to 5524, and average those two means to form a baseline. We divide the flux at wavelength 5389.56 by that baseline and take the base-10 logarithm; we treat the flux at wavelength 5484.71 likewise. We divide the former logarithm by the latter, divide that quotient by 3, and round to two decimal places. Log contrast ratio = -0.48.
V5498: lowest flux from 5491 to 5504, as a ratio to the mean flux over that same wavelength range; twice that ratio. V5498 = 1.89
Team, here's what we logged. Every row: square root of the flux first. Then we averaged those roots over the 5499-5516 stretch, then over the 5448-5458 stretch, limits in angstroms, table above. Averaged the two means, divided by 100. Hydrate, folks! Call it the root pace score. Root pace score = 0.0433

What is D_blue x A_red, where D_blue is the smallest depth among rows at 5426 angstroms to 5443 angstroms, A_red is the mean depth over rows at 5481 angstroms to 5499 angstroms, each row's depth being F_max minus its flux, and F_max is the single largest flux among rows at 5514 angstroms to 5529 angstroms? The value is -0.10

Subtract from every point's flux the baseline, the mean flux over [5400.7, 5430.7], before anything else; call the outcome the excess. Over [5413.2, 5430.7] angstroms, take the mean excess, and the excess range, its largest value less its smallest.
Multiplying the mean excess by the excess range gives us 0.17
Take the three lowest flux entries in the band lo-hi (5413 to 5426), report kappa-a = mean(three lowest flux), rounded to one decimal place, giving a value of 18.4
